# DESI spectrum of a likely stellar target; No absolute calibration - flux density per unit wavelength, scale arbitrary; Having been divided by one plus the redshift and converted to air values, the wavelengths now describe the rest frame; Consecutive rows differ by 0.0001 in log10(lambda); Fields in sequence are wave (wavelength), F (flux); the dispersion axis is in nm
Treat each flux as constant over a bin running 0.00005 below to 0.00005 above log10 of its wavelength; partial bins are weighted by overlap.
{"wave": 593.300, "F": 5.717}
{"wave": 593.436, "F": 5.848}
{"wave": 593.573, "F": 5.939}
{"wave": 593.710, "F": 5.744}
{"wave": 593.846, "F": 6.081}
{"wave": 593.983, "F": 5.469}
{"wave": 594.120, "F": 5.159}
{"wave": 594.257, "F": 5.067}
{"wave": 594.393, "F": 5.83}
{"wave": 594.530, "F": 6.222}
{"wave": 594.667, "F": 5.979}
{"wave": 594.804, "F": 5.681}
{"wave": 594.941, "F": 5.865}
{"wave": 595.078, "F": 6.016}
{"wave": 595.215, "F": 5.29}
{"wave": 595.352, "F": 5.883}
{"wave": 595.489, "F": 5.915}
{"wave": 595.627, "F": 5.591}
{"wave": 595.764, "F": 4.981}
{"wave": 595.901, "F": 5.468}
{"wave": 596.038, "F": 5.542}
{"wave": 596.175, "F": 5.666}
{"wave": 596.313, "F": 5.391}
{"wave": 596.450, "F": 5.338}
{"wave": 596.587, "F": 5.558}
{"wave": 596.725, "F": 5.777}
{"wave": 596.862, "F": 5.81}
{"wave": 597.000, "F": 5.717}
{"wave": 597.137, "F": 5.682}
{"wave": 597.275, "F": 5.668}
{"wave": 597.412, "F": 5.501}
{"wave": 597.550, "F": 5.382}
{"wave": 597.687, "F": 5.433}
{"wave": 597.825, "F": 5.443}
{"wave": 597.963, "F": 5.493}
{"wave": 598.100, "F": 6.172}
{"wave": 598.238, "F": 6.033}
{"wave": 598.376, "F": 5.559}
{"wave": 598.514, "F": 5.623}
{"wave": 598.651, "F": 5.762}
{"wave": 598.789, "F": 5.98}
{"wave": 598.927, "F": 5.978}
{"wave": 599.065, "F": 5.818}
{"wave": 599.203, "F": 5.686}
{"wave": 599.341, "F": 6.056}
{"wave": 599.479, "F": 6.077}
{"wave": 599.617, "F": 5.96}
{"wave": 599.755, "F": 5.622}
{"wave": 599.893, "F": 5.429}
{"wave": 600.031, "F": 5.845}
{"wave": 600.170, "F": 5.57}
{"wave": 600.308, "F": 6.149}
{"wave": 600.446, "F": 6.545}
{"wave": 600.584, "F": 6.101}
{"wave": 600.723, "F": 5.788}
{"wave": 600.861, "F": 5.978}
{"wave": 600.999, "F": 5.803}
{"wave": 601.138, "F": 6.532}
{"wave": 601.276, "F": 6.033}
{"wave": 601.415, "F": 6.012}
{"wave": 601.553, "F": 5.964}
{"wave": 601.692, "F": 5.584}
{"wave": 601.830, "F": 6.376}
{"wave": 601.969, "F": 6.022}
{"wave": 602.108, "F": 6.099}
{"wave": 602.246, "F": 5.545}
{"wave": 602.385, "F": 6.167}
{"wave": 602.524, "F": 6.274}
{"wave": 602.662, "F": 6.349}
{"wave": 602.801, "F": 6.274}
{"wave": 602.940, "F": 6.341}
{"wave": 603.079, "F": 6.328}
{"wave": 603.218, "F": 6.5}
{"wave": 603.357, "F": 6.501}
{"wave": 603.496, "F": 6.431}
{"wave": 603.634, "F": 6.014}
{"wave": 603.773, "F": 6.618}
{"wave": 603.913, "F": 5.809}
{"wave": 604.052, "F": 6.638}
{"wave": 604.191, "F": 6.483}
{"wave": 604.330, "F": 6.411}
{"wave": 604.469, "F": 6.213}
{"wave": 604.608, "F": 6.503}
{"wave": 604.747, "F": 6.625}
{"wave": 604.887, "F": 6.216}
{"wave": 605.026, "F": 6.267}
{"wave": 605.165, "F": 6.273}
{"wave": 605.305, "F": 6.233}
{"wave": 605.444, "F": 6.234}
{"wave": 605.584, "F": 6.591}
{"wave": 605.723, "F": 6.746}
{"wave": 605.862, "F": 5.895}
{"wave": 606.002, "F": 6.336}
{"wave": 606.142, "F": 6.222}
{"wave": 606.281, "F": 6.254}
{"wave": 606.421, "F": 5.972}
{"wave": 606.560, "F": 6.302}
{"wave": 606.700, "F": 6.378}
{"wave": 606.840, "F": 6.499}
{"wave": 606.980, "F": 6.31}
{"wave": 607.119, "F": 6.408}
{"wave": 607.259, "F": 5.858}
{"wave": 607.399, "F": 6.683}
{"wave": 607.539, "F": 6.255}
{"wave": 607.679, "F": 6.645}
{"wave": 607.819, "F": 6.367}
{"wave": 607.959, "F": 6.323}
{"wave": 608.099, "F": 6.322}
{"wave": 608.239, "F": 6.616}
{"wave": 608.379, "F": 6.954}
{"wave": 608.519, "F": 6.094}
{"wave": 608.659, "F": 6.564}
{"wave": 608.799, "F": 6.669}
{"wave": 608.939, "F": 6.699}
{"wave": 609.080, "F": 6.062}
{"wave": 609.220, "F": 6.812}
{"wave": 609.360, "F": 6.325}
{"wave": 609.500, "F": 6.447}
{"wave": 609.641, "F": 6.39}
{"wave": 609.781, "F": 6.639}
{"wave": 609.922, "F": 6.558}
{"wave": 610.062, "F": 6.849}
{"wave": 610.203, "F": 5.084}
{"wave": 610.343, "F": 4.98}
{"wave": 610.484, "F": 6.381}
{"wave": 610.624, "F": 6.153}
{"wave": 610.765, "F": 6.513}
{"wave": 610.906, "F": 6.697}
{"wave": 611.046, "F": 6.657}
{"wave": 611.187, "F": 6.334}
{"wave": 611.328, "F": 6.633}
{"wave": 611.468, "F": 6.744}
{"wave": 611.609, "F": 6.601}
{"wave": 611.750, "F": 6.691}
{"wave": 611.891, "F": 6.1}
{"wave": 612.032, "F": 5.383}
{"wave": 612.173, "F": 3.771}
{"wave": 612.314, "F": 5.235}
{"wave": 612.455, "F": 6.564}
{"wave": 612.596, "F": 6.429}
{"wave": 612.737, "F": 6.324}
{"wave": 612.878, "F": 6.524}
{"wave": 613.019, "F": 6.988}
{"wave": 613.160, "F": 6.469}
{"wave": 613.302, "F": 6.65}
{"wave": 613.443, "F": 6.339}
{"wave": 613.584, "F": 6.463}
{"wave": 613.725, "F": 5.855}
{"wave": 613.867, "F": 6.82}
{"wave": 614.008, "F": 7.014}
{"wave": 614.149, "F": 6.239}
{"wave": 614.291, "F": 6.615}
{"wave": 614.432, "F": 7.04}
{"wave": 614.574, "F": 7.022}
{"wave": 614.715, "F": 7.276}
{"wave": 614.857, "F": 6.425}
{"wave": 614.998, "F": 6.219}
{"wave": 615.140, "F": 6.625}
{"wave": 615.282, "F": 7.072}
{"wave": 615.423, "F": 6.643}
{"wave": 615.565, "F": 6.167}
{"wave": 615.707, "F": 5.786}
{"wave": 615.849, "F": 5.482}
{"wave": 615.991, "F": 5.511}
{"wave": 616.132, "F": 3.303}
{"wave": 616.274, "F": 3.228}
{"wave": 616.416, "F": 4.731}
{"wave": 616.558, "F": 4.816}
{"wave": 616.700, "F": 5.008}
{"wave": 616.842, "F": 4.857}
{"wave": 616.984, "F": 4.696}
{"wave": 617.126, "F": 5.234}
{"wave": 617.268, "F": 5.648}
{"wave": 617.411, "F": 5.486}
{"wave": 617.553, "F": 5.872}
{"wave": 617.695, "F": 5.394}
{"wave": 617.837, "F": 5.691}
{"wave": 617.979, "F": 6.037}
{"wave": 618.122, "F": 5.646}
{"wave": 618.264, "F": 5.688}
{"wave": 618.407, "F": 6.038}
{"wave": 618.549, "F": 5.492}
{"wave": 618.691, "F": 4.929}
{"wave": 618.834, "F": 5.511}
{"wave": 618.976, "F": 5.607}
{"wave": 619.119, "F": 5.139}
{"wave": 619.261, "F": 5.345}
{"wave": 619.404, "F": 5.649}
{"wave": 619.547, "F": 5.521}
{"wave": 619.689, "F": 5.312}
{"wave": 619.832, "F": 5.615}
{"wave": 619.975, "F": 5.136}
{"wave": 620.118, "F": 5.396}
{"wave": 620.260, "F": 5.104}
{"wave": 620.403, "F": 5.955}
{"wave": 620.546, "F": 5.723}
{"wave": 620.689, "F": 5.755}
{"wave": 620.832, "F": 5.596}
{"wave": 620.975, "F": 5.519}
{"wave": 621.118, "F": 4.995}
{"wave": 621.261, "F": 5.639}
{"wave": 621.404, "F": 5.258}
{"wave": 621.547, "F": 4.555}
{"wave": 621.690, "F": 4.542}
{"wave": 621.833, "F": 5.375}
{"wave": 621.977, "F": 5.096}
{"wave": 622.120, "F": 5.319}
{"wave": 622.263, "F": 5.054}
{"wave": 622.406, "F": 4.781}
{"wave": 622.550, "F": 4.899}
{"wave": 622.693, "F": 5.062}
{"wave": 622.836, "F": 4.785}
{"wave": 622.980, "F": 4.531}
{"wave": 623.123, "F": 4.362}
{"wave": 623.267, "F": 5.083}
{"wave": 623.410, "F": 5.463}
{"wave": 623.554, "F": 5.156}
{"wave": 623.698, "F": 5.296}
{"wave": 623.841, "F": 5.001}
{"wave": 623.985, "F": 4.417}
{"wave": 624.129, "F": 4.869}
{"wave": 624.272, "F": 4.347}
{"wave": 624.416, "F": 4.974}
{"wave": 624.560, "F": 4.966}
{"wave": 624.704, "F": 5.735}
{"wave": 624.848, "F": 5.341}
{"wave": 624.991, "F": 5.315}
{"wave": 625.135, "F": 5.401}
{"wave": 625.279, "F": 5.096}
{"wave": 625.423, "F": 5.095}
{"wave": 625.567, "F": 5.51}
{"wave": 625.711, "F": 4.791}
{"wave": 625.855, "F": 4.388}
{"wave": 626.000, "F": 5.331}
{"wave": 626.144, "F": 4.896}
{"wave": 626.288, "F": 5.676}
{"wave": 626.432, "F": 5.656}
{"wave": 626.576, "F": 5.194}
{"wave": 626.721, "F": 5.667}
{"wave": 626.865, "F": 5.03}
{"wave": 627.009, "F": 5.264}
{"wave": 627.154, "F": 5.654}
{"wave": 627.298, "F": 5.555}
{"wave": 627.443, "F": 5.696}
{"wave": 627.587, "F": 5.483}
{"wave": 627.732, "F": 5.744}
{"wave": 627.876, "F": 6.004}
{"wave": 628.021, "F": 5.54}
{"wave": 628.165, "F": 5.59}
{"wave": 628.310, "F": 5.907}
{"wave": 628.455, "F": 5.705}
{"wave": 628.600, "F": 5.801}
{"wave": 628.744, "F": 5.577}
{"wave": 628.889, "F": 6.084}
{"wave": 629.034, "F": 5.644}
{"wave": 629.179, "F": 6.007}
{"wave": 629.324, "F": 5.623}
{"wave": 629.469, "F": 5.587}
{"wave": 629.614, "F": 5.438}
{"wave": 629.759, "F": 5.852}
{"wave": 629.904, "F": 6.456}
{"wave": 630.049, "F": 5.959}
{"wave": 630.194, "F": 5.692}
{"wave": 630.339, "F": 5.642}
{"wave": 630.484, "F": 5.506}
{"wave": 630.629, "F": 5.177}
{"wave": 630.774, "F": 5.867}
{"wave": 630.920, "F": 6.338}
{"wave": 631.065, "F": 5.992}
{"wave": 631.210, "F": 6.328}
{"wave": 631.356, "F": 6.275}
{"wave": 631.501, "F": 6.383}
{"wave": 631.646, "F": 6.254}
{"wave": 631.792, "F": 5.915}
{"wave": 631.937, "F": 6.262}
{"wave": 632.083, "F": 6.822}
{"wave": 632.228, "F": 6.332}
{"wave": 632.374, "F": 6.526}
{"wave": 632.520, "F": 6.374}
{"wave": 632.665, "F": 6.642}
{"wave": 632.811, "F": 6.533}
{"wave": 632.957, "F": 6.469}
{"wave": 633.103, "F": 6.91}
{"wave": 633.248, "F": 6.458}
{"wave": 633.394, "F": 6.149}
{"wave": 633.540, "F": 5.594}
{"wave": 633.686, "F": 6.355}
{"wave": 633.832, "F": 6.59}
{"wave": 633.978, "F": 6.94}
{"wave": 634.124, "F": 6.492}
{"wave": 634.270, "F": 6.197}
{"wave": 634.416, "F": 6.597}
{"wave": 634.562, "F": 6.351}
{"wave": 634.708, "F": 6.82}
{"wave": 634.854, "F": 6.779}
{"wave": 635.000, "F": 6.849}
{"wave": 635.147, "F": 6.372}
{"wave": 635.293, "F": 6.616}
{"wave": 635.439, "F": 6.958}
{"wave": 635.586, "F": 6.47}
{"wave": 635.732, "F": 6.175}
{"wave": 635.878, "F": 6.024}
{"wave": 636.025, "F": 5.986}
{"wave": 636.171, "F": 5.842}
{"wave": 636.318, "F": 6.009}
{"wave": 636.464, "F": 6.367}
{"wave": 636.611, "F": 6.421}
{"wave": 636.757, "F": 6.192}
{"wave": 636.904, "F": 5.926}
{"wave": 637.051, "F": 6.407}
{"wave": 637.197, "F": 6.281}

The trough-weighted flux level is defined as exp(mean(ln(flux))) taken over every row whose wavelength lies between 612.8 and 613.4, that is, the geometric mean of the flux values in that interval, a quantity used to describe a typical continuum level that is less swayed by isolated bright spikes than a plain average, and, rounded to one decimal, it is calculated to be 6.7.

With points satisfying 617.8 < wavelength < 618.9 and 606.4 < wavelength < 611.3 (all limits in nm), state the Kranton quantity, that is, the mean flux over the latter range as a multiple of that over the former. 1.13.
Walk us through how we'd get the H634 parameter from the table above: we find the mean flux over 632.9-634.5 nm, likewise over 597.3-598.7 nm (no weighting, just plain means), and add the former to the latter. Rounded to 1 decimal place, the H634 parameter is 12.1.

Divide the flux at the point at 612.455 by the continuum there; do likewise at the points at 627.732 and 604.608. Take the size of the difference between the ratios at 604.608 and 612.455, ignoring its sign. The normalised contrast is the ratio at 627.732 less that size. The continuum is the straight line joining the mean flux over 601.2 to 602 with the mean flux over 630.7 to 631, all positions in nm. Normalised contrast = 0.94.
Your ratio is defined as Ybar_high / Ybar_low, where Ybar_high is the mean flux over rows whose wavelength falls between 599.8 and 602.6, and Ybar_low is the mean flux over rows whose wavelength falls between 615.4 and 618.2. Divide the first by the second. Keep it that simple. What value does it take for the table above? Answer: 1.14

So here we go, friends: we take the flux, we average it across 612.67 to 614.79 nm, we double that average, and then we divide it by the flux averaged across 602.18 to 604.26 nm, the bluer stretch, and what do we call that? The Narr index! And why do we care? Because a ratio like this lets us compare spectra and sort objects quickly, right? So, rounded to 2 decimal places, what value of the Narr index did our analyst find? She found 2.11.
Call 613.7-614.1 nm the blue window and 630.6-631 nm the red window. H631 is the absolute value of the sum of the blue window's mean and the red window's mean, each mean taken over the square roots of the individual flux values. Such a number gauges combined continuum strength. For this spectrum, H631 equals 5.0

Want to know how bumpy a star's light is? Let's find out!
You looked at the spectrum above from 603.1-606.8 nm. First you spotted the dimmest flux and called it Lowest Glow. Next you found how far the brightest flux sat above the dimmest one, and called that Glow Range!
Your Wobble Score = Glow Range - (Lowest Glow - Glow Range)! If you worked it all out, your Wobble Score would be -3.9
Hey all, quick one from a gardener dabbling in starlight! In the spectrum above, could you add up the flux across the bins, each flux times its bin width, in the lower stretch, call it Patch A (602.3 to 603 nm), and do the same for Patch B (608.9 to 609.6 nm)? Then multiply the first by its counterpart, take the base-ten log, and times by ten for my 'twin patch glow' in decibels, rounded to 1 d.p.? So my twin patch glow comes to 13.0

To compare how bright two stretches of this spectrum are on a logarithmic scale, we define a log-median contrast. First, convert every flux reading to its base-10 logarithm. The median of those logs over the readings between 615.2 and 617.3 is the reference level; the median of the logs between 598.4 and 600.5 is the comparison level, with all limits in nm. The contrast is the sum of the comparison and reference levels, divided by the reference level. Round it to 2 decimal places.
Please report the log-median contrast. 2.07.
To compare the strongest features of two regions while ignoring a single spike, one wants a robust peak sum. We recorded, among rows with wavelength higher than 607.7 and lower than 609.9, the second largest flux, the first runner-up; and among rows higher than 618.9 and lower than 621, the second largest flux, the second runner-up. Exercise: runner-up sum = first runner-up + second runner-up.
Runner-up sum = 12.6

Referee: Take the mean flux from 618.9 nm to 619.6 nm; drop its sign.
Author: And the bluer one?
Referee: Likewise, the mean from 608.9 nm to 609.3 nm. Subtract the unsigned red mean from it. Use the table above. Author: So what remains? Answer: 1.1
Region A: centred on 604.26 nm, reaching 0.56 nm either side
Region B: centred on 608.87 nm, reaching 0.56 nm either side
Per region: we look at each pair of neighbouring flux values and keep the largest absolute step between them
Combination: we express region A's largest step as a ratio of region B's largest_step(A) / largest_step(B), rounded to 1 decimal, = 1.0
